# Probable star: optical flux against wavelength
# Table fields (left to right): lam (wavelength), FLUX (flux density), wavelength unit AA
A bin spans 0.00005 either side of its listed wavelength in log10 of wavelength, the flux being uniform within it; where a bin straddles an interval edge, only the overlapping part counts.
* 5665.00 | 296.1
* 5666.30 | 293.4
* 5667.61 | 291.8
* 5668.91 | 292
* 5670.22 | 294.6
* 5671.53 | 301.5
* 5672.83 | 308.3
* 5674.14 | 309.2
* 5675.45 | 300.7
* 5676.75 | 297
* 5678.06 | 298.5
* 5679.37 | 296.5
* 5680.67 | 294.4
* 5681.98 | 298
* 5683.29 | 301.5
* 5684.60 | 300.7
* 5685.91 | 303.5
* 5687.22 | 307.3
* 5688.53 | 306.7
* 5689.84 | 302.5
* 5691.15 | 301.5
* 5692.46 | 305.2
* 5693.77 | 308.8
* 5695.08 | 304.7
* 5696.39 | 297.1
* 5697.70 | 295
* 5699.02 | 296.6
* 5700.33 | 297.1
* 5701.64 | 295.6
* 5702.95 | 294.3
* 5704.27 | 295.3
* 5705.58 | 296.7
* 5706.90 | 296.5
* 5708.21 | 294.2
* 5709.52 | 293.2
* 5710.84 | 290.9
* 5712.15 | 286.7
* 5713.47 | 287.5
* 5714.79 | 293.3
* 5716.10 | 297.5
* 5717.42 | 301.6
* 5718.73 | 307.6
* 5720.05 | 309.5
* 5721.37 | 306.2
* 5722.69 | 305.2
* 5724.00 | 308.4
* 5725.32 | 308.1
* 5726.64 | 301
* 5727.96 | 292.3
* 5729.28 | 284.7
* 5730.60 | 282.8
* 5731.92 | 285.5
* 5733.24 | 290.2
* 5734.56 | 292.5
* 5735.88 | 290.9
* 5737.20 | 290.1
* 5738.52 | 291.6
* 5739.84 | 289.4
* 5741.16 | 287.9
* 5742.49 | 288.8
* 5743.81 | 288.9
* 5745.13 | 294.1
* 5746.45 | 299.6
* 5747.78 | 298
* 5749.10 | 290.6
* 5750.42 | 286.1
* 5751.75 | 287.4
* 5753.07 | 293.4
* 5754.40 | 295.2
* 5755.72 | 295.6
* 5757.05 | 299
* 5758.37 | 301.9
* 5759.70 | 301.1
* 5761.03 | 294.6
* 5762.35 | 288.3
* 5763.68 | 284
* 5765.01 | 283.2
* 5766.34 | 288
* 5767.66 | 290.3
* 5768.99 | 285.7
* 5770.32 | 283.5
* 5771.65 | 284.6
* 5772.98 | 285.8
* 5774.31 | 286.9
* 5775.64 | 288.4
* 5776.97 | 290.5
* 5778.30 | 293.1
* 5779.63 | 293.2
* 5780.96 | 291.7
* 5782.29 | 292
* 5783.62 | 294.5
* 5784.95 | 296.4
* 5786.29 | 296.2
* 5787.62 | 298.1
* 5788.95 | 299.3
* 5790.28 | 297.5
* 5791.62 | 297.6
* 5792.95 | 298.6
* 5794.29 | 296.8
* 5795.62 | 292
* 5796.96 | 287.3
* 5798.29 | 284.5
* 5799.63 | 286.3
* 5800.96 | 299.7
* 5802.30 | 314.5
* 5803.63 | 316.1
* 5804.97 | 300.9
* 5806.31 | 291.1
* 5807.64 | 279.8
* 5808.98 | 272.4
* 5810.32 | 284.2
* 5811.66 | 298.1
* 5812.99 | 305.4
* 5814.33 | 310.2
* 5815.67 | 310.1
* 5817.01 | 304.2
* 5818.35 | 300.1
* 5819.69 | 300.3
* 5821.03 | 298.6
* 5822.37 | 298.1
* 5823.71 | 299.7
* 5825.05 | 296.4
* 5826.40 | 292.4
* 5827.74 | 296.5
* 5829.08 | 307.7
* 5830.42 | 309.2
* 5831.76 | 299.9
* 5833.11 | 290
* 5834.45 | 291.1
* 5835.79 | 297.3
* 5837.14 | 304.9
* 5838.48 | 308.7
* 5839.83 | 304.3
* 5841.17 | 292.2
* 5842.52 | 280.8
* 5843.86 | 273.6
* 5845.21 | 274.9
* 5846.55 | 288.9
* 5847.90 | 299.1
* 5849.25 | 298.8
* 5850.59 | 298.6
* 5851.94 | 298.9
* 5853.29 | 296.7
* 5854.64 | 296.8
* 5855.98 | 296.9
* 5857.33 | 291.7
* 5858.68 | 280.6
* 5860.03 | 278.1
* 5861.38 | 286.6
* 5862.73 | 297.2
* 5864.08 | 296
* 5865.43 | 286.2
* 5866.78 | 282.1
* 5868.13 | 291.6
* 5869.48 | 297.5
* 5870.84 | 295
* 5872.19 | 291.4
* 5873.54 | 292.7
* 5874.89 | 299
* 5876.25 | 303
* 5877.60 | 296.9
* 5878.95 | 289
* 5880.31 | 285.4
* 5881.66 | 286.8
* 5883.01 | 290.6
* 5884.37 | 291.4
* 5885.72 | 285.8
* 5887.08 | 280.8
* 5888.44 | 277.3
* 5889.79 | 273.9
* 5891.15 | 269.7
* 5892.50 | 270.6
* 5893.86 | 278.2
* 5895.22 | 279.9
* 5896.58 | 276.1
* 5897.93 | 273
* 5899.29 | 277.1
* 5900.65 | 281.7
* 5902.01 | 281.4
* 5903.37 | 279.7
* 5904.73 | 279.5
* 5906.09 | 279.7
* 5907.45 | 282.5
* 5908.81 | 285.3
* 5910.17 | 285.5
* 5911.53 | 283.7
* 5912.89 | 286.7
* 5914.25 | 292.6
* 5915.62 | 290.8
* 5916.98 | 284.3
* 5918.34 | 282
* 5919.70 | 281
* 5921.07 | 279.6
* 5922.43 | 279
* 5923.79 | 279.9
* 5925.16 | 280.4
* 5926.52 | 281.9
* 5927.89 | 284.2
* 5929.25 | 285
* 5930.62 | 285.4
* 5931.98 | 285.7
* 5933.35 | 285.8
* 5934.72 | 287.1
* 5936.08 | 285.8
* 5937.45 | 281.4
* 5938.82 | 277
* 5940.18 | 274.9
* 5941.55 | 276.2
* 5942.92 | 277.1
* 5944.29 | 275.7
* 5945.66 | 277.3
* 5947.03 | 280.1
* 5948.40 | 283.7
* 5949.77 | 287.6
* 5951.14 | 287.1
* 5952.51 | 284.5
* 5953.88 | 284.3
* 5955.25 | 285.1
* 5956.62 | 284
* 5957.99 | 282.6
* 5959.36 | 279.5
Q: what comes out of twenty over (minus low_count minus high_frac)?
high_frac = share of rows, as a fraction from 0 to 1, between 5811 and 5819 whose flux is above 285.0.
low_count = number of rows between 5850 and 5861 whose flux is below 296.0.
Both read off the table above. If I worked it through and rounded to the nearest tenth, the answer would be -5.0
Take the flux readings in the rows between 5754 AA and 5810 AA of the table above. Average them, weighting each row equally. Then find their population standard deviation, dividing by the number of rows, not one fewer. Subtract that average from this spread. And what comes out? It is -285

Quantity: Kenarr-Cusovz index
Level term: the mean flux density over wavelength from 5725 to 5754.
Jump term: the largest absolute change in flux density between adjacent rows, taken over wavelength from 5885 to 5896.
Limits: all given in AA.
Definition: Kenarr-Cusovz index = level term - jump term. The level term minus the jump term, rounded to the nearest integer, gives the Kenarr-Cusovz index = 284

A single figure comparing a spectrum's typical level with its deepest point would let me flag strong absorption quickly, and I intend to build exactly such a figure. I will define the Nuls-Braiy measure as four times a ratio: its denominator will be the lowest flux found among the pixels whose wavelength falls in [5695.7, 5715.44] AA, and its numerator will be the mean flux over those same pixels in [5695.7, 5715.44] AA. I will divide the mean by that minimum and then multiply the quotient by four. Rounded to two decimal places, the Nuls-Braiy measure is 4.10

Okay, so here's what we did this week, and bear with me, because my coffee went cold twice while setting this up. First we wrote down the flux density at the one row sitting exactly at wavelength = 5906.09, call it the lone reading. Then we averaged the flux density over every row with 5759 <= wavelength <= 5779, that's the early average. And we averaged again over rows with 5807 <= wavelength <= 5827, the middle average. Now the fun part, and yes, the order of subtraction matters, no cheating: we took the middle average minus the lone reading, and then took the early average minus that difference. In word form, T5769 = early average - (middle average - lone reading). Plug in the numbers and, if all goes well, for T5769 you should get 272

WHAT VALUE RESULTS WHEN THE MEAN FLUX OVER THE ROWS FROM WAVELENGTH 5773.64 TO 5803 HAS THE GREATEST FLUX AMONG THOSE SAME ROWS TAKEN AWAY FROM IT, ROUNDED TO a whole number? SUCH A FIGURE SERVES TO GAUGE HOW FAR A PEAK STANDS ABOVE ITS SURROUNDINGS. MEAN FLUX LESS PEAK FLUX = -20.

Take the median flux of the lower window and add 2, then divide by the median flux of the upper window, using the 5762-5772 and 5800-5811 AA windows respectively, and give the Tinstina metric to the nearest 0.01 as 0.97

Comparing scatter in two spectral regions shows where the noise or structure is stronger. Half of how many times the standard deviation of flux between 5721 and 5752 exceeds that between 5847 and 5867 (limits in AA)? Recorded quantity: 0.5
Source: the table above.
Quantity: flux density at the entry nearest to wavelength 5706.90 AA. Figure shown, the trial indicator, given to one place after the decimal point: 296.5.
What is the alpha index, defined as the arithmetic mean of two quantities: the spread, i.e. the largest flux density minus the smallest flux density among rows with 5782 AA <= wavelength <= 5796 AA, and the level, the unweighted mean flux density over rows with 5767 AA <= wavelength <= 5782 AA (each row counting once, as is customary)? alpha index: 148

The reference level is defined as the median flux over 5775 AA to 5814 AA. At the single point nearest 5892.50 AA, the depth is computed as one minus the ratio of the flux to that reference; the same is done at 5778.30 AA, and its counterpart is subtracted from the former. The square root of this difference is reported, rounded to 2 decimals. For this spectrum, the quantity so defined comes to 0.28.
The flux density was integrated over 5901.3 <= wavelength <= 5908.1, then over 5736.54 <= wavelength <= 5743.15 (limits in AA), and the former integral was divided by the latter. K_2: 0.997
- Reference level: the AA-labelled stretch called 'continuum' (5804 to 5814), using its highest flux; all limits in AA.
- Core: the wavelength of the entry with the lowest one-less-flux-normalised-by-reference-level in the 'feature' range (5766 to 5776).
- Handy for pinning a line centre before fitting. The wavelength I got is 5767.66 AA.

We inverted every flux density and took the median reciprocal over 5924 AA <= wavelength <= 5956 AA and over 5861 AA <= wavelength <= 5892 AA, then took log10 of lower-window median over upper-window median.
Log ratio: -0.010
